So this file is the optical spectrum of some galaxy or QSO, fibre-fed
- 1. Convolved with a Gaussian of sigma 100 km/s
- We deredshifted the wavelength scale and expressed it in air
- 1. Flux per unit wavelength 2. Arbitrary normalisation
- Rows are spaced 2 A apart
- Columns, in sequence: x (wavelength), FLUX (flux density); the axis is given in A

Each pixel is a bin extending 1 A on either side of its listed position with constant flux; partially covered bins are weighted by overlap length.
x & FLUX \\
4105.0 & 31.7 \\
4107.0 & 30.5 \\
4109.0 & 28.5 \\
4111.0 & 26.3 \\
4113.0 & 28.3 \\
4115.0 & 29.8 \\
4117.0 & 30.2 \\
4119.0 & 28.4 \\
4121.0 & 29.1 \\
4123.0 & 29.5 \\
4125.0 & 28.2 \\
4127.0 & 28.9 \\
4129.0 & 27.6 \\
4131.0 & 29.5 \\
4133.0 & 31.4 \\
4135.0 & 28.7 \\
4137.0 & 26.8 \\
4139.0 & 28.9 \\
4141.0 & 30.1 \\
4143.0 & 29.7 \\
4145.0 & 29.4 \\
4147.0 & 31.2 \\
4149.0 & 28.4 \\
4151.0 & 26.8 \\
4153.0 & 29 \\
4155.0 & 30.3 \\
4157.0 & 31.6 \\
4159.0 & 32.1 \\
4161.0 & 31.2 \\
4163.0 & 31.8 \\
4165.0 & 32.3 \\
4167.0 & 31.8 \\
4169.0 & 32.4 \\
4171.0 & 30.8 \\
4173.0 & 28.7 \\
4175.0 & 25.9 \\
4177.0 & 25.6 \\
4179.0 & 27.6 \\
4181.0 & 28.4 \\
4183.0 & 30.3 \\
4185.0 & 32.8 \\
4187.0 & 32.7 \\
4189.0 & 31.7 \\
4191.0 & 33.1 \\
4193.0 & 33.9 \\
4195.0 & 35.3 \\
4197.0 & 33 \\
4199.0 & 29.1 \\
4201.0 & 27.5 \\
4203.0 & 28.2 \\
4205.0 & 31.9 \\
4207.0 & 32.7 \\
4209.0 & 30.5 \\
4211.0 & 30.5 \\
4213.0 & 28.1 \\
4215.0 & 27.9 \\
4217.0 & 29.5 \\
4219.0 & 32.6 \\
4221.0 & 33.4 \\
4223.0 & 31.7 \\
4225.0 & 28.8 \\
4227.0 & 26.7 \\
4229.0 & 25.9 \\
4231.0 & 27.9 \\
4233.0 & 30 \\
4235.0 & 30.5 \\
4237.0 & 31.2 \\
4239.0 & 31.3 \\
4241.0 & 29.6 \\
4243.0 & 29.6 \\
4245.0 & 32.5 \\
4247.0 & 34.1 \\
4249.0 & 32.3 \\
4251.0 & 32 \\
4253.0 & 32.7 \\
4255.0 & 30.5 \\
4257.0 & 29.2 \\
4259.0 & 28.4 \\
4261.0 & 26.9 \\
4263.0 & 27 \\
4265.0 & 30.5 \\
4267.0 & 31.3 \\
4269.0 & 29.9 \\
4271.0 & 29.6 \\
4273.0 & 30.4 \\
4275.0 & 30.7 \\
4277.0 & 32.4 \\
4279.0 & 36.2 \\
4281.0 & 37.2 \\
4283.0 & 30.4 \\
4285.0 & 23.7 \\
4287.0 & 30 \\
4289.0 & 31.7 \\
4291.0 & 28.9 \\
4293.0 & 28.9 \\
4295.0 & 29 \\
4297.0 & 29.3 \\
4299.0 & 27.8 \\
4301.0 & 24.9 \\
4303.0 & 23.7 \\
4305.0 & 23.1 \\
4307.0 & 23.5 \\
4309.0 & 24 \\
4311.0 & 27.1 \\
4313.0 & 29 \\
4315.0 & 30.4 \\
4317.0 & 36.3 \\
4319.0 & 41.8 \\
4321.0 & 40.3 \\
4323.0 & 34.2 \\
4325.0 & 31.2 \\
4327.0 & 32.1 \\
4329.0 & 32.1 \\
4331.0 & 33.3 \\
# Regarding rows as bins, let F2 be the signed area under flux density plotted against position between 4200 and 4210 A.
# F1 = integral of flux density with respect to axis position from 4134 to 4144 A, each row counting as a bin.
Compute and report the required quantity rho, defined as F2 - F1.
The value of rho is 13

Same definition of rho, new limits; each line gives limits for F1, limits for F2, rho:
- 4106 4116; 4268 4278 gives 19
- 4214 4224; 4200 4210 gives -9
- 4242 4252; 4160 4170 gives -2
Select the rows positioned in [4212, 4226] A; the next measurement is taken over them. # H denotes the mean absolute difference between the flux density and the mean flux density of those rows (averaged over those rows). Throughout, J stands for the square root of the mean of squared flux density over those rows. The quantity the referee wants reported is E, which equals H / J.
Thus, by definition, 0.064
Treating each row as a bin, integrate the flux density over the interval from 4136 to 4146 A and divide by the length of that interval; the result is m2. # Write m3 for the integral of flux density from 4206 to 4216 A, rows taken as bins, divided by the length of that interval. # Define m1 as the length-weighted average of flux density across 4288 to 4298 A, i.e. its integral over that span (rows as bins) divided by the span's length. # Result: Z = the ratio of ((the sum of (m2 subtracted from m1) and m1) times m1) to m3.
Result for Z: 30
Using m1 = 29.6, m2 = 29.0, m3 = 29.9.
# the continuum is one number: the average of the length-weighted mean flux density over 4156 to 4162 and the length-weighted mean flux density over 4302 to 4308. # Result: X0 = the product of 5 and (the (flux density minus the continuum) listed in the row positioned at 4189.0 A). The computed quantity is 21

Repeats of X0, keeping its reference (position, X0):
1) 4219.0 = 25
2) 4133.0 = 19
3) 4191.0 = 28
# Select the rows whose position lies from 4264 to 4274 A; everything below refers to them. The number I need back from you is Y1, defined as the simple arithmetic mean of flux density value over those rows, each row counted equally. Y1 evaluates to 30.3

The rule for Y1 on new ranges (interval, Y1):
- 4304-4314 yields 25.3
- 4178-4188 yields 30.4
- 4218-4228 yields 30.6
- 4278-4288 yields 31.5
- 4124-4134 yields 29.1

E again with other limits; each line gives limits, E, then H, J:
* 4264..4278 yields 0.022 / 0.7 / 30.7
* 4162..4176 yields 0.060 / 1.8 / 30.6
